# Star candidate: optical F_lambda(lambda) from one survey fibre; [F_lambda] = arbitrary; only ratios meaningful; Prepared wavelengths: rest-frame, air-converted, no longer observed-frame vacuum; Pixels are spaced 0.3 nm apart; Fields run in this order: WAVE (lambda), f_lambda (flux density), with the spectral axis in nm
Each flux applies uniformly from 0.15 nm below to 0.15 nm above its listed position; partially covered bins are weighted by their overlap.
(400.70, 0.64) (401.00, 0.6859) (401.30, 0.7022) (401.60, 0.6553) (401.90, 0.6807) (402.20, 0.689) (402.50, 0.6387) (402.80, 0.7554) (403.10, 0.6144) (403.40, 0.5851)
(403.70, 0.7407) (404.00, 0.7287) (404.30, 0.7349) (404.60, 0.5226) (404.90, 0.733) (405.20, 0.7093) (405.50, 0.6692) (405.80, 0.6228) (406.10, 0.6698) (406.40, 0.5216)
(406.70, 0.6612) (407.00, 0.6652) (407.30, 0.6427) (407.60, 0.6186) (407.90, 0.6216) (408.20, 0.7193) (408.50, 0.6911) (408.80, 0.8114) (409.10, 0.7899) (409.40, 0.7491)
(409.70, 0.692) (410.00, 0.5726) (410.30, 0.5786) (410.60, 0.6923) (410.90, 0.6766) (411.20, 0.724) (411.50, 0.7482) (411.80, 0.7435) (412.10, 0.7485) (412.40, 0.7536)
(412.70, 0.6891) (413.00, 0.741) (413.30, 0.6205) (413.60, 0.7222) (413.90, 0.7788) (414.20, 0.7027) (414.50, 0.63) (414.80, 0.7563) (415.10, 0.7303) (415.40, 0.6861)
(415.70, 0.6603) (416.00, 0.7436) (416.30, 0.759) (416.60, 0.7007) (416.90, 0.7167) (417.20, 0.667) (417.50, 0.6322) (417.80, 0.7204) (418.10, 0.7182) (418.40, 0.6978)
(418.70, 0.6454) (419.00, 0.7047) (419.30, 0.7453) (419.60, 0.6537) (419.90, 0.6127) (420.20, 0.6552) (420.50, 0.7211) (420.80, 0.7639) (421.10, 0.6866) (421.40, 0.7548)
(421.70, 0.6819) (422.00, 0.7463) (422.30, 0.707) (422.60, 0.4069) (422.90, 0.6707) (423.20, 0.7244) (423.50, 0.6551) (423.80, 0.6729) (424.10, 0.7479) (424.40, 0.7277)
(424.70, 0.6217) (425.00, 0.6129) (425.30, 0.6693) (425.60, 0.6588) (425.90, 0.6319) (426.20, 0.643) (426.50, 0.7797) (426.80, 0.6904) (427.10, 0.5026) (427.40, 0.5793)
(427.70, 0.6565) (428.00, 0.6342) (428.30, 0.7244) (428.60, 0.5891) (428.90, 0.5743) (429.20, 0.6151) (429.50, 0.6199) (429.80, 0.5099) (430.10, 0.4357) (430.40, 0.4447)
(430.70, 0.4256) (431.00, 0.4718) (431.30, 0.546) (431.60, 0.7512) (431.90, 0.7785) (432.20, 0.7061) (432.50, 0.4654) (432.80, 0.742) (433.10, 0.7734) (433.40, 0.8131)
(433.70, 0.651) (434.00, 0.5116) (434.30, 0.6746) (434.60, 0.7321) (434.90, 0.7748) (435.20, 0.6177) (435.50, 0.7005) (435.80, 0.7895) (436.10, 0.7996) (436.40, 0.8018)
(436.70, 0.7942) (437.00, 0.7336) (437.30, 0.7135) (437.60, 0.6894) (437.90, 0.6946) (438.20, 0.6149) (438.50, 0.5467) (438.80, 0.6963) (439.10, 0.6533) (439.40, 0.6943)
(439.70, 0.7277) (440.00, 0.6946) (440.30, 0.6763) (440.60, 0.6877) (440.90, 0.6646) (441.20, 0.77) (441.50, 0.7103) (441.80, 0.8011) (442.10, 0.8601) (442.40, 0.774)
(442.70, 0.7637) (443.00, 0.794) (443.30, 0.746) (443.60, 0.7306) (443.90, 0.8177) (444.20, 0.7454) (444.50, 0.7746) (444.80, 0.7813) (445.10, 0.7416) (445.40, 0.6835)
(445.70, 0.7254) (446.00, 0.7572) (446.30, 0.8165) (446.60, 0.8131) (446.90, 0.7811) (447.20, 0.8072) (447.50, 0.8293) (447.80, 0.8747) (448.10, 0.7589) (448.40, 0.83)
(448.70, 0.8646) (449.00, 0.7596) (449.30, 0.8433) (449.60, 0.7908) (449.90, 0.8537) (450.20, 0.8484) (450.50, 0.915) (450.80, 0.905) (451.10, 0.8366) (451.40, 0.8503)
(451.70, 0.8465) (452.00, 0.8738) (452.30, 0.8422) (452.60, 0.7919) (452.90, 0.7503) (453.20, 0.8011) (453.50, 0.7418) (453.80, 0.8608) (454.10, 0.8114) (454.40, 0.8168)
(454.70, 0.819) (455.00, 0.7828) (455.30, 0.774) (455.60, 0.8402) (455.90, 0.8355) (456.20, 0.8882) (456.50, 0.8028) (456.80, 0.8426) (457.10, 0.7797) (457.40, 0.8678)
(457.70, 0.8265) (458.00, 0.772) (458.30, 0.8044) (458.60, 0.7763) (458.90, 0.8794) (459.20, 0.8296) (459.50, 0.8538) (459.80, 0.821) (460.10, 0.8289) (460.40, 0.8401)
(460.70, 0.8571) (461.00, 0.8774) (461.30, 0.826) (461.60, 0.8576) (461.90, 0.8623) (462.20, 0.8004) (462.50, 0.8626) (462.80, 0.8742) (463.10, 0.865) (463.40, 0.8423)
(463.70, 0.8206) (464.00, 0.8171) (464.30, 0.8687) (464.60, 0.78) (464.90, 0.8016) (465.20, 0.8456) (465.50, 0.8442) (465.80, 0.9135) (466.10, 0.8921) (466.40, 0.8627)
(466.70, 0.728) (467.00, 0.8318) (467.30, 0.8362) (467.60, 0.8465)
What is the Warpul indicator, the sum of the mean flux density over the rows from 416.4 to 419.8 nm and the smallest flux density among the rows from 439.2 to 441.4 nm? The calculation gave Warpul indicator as 1.36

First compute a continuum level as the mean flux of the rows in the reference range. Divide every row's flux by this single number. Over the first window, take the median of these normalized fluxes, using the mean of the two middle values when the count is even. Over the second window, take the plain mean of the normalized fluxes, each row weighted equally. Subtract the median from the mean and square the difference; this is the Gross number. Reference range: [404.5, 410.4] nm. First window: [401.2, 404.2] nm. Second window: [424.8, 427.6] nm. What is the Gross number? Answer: 0.004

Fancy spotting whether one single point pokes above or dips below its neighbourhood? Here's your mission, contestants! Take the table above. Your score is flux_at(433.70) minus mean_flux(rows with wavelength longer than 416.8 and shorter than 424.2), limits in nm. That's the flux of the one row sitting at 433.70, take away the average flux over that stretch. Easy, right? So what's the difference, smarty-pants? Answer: -0.03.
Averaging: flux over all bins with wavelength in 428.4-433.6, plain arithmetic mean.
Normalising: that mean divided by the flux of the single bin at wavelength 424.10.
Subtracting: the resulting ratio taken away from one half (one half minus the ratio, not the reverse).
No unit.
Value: -0.31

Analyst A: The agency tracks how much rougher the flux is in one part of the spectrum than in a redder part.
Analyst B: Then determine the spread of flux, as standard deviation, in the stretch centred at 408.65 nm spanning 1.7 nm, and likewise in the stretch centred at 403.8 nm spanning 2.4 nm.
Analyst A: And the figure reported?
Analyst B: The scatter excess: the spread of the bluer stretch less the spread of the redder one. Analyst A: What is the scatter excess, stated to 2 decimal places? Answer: 0.02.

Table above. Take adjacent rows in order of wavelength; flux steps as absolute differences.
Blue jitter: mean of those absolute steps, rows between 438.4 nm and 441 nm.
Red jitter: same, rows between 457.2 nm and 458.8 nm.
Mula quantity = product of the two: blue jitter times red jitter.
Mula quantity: 0.0017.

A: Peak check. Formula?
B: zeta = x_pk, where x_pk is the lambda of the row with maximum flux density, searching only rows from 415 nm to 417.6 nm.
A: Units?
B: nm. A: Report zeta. 416.30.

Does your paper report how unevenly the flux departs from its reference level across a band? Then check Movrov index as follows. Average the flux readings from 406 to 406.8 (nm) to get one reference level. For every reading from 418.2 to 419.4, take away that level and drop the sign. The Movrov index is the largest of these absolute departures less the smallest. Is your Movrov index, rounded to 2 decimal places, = 0.10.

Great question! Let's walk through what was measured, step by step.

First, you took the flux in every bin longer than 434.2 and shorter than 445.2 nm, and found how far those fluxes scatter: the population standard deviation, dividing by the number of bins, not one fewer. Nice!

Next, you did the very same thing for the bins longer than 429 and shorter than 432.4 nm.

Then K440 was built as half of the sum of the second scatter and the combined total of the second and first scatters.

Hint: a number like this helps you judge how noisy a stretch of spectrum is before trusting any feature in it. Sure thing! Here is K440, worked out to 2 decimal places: 0.16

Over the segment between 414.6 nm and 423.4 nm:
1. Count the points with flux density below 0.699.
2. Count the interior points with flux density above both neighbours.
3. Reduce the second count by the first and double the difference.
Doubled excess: -12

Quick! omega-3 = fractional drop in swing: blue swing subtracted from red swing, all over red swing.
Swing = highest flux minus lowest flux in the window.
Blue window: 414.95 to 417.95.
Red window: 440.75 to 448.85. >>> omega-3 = 0.40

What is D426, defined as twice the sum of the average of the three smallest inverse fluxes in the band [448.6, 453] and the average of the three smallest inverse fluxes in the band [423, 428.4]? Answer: 4.89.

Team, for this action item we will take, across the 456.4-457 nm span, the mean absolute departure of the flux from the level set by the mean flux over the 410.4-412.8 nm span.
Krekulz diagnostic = 0.10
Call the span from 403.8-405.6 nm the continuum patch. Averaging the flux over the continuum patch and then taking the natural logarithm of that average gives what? -0.38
